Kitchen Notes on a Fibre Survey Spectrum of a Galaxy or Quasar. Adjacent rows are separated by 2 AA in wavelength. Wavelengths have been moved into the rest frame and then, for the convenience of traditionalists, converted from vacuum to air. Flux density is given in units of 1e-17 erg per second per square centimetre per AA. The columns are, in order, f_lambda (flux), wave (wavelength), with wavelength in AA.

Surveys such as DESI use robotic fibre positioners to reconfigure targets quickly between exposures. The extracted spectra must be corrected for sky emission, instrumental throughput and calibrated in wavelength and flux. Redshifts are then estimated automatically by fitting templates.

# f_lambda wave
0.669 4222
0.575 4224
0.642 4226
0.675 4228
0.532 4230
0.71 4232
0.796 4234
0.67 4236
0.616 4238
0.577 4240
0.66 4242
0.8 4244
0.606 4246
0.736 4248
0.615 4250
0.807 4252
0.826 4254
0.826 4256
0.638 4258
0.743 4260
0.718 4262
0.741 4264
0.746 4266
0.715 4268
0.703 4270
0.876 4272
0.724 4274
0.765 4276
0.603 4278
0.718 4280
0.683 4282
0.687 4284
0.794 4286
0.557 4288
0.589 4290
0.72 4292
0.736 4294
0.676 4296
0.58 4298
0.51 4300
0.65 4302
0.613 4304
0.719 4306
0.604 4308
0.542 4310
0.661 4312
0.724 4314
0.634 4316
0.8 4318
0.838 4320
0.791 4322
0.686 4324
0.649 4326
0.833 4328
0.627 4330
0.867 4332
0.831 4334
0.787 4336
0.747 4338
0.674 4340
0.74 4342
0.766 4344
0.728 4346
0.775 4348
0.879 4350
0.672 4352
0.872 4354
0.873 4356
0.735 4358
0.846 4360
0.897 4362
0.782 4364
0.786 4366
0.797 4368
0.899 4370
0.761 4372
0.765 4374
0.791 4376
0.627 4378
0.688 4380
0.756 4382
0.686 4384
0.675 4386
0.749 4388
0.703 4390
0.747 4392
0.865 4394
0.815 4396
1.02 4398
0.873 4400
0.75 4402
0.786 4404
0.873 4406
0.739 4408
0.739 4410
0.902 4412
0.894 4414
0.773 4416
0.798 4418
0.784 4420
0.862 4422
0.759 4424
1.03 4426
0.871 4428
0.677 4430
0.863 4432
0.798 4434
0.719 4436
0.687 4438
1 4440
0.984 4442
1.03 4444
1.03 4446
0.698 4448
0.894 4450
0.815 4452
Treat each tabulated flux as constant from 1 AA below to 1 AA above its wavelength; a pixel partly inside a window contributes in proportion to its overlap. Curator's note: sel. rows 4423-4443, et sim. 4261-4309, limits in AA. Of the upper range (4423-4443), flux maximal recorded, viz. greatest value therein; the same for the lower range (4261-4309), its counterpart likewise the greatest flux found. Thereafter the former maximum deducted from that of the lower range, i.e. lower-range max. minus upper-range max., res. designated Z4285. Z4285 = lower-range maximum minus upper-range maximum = -0.15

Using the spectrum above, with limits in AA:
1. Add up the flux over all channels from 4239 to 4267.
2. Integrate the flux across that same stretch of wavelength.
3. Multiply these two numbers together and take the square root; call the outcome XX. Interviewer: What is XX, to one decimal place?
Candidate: 14.2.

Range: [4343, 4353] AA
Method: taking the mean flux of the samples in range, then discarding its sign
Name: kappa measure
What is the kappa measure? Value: 0.76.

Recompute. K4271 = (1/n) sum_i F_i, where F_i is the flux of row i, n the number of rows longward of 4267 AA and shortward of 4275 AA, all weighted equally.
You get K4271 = 0.75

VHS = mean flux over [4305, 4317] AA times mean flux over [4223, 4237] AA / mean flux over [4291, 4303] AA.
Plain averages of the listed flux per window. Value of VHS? 0.66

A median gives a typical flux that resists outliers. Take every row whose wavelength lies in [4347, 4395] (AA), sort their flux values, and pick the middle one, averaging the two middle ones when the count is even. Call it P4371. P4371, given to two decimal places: 0.77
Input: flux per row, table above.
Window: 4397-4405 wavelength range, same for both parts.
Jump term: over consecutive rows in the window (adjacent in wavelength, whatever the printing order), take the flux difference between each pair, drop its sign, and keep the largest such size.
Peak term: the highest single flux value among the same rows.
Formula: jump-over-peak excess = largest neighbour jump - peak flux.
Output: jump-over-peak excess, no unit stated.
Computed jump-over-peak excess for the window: -0.87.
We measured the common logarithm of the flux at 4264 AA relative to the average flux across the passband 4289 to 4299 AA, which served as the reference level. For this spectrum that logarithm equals 0.05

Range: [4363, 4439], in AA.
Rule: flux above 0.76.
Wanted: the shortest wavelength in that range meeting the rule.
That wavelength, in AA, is 4364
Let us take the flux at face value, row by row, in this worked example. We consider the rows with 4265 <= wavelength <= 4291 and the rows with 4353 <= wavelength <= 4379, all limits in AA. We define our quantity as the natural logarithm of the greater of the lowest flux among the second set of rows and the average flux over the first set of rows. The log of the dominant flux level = -0.35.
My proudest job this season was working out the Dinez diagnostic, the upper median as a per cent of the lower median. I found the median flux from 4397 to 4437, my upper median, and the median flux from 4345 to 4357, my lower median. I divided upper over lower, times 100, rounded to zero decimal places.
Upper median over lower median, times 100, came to 97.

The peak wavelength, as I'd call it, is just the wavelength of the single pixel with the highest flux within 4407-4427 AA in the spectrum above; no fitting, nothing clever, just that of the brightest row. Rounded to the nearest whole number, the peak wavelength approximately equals 4426 AA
